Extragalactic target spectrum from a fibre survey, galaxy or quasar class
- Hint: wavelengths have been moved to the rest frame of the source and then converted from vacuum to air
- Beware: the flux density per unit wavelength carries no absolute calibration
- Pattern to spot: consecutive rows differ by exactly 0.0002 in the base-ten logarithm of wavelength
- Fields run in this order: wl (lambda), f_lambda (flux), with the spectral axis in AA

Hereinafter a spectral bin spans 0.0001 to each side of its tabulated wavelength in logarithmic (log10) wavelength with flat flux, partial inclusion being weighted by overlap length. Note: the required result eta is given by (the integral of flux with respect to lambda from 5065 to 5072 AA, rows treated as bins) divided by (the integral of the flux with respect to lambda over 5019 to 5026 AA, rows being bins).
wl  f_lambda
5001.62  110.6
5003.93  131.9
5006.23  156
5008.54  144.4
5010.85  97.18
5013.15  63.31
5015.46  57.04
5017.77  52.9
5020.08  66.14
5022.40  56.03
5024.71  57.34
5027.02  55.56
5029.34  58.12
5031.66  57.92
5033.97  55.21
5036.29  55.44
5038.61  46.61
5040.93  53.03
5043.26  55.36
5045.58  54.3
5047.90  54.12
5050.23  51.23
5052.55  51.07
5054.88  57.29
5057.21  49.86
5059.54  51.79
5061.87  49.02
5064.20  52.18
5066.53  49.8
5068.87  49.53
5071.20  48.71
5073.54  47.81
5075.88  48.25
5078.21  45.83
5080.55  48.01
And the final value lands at 0.83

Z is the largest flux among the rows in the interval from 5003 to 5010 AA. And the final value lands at 156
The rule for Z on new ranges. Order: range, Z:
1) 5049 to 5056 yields 57.29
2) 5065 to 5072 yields 49.8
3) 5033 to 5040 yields 55.44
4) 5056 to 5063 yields 51.79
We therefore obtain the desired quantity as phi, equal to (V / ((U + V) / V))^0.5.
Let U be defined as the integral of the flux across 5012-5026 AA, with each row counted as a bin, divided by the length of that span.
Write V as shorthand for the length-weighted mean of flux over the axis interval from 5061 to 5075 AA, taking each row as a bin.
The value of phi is 4.76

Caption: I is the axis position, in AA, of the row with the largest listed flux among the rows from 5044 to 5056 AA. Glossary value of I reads 5054.88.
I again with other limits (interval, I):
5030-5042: 5031.66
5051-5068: 5054.88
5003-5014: 5006.23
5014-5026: 5020.08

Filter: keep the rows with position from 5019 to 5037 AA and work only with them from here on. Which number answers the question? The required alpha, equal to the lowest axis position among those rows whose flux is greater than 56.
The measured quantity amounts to 5020.08 AA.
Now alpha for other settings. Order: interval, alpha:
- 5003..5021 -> 5003.93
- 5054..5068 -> 5054.88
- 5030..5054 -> 5031.66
